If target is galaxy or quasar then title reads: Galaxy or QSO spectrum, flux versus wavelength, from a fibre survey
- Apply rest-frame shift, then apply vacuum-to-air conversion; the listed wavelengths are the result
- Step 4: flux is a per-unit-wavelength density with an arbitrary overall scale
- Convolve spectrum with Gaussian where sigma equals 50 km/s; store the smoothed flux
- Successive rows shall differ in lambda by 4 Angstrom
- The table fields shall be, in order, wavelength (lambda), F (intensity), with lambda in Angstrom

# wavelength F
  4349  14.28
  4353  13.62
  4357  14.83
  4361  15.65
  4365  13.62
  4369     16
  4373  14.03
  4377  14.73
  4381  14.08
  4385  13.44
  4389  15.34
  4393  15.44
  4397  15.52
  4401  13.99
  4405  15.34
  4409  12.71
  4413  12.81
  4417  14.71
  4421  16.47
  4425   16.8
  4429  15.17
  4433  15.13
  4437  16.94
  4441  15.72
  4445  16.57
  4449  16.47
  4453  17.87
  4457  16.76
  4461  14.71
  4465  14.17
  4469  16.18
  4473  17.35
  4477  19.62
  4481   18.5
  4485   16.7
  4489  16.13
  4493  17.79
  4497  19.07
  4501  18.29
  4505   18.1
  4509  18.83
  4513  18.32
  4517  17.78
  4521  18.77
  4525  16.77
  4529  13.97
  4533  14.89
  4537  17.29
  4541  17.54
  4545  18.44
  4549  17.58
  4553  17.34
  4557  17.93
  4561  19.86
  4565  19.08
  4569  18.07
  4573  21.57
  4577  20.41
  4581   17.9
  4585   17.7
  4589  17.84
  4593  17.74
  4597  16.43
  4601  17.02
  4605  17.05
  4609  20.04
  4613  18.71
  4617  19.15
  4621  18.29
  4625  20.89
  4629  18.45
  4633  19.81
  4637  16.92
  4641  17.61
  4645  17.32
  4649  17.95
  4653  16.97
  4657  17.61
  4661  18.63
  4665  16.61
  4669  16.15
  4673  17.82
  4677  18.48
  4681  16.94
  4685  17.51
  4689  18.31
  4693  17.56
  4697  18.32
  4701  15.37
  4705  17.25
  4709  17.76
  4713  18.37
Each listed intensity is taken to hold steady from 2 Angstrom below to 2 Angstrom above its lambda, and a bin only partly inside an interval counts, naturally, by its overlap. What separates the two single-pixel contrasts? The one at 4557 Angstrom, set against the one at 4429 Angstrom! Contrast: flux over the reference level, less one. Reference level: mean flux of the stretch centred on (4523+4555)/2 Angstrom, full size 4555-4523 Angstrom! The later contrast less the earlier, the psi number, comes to 0.16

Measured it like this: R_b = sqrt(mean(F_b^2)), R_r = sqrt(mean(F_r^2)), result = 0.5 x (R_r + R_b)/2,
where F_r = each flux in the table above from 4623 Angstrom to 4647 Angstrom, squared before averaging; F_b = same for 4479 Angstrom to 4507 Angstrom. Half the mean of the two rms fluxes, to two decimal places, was 9.09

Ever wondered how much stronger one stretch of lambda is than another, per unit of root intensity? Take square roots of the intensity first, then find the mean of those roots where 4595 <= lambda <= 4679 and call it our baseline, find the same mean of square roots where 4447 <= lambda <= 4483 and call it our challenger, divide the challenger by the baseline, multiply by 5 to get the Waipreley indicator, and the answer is 4.8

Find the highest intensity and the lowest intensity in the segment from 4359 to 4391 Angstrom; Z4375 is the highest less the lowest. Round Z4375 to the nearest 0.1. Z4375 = 2.6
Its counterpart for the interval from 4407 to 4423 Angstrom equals 3.8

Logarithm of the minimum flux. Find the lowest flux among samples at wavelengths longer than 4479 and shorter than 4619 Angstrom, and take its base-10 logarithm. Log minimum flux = 1.15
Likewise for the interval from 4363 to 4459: 1.10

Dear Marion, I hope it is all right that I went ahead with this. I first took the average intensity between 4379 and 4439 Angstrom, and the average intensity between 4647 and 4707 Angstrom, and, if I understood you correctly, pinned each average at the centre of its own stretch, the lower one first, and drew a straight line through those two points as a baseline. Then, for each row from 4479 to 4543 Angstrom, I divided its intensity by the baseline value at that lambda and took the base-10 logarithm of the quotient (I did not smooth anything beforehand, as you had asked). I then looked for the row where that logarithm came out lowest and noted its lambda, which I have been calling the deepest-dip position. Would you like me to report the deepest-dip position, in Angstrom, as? 4529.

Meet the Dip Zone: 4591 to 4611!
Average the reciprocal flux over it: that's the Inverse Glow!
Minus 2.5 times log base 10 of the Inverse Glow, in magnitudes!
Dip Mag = 3.11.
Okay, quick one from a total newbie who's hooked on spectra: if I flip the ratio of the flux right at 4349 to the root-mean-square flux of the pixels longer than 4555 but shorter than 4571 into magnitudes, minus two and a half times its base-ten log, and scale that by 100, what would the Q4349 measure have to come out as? 30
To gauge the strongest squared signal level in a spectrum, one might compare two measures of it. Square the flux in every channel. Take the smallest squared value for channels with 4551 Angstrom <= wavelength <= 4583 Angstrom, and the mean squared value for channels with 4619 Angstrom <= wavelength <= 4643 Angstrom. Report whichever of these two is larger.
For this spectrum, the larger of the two 350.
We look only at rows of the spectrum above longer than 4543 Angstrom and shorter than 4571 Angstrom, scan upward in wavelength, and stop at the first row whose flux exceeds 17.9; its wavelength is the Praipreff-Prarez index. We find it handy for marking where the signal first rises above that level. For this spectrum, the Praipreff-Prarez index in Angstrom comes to 4545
